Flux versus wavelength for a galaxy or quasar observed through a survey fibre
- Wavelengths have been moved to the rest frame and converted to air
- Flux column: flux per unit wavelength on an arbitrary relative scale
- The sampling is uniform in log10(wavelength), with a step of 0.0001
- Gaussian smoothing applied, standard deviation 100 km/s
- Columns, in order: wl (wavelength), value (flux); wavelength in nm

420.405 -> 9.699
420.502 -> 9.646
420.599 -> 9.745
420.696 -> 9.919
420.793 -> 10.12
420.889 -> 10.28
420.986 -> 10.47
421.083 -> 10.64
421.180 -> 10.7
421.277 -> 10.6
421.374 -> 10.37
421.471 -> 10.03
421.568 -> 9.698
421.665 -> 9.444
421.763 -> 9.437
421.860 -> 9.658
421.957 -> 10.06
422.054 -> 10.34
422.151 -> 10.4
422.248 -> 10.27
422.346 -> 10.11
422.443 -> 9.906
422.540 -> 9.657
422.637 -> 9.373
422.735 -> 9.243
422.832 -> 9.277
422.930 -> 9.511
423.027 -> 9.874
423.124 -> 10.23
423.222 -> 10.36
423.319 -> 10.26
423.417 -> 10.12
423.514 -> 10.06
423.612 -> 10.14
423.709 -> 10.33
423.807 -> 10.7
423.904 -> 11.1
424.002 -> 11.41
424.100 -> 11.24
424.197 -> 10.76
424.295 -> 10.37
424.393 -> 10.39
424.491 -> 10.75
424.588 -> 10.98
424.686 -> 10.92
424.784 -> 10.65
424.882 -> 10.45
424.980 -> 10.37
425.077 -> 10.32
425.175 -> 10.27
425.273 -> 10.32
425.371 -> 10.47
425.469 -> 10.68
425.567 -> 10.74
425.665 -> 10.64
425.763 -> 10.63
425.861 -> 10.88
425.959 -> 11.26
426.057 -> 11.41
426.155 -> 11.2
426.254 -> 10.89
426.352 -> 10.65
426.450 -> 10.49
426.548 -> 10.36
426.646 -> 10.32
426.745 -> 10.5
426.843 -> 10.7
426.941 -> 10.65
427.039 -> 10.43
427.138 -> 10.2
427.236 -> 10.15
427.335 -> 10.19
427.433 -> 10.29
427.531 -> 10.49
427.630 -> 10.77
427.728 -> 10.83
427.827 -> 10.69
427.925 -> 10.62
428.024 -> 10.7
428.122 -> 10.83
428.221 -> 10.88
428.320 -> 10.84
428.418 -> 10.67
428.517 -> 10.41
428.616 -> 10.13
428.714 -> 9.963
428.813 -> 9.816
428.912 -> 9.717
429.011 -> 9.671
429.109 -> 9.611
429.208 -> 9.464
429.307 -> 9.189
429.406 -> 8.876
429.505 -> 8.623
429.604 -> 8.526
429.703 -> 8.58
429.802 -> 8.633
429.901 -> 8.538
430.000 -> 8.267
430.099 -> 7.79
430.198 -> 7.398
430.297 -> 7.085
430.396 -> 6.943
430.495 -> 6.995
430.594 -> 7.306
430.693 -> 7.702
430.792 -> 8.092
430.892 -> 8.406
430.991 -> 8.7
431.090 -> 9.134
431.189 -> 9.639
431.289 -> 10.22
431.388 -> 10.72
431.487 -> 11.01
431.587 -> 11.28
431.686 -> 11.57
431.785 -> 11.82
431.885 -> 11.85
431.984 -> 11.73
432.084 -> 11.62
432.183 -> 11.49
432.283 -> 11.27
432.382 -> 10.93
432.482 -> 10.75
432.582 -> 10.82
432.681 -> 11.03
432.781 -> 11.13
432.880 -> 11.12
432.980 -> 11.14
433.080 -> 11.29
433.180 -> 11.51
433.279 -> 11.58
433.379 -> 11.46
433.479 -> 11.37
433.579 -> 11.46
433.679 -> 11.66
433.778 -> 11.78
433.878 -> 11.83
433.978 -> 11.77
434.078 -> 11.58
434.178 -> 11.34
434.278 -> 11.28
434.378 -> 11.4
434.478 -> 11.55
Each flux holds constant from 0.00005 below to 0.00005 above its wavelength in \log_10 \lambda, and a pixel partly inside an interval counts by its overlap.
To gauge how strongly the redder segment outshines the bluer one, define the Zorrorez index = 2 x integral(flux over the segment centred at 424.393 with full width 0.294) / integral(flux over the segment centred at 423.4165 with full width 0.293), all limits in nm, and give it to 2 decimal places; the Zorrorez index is 2.08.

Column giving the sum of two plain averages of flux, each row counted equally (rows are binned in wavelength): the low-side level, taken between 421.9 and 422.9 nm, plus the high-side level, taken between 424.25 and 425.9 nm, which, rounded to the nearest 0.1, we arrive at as 20.4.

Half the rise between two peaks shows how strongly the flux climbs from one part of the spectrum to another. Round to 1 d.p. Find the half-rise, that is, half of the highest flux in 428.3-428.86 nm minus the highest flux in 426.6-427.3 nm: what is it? 0.1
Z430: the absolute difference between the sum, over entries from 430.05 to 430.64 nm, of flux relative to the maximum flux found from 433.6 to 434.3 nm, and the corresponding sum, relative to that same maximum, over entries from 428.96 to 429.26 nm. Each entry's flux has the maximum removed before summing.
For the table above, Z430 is 21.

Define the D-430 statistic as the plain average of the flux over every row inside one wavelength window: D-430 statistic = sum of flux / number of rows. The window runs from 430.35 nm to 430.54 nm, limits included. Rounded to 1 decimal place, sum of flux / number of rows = 7.0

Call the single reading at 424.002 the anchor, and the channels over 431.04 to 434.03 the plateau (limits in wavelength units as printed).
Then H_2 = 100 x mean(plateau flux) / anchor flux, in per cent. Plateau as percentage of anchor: 98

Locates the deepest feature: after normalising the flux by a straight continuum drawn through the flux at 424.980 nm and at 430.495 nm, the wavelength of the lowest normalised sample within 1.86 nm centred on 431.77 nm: 430.892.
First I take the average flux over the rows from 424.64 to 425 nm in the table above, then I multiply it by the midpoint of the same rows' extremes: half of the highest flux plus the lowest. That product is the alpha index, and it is 112.8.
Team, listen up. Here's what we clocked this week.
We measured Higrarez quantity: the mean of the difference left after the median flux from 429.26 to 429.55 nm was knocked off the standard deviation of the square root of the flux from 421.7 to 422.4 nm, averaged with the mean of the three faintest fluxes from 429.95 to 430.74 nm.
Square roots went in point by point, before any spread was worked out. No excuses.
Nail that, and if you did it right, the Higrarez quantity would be -0.91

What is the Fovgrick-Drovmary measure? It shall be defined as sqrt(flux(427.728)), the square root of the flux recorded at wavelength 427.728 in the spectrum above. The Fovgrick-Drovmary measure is 3.29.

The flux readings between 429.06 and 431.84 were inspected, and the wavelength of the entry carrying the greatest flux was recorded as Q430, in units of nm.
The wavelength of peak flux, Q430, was 431.785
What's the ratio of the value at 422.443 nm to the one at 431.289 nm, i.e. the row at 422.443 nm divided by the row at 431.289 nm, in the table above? 0.97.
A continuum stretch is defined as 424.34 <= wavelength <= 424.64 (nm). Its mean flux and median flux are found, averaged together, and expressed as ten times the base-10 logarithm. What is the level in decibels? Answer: 10.3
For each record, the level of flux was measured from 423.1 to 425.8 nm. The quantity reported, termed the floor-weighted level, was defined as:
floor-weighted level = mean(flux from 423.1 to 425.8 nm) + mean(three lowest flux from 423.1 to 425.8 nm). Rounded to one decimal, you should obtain 20.7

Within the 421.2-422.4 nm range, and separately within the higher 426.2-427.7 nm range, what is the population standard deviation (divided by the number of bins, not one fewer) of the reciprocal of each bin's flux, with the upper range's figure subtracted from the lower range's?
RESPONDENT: 0.0018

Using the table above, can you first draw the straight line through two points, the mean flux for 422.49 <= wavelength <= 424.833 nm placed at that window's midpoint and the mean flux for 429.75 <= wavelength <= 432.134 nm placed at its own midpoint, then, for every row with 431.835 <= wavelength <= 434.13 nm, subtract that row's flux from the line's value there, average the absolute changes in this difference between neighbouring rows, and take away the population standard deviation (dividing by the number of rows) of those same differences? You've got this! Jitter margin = -0.23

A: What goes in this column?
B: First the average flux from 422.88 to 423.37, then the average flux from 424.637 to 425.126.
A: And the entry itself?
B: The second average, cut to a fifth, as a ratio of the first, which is 0.210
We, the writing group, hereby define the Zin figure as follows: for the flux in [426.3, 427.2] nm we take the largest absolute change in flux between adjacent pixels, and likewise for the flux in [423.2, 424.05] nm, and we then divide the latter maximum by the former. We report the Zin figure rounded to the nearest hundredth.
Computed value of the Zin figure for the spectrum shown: 1.74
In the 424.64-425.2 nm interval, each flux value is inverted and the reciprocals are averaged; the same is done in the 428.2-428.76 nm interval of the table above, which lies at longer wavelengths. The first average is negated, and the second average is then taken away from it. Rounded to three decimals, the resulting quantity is -0.191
